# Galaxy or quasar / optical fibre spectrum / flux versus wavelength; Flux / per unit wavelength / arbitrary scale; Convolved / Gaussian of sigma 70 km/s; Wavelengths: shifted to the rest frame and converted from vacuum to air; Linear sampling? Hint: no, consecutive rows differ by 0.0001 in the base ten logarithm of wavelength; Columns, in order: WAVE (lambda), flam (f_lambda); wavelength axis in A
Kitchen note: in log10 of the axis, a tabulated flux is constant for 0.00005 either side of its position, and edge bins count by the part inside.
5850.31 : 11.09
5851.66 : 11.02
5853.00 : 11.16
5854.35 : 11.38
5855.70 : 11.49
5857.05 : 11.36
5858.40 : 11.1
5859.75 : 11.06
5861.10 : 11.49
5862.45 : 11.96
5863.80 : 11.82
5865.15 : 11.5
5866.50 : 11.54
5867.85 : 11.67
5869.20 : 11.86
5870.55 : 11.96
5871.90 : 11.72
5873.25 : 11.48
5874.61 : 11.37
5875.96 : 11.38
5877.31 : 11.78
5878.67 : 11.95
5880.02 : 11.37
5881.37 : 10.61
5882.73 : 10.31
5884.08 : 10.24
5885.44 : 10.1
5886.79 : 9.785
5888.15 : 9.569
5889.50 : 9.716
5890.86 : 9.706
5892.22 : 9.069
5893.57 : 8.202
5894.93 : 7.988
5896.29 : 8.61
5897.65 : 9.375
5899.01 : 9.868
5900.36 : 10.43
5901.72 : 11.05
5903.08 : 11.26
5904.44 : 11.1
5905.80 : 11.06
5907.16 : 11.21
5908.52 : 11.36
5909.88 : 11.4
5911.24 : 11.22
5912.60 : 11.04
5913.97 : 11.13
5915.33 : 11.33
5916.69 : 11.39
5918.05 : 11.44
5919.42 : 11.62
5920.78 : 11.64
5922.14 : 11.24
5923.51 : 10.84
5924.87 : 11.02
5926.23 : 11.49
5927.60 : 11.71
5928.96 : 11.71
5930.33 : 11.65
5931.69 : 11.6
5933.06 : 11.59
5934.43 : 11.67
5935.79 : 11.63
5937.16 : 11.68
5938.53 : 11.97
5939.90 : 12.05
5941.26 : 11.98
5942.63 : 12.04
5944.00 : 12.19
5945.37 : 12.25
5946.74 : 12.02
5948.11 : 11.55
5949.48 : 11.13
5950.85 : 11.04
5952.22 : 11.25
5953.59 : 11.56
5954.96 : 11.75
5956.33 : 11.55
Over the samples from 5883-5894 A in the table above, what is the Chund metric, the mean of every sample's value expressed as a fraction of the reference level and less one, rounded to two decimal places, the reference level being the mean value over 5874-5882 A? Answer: -0.16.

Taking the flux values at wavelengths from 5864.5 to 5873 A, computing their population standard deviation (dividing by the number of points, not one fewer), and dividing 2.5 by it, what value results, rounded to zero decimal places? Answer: 15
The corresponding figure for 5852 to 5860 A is 16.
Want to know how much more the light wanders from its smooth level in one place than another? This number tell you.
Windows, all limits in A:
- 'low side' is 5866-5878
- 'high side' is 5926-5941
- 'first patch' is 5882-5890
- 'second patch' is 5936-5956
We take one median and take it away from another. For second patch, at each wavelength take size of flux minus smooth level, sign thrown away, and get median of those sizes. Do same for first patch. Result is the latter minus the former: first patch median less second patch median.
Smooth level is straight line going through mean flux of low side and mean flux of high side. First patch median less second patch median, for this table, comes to 1.4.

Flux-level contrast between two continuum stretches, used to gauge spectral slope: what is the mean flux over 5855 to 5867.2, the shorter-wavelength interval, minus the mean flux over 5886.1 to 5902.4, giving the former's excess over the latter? 2.0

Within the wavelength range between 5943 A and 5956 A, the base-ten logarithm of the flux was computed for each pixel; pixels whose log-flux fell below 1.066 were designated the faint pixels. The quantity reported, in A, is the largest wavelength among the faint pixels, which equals 5953.59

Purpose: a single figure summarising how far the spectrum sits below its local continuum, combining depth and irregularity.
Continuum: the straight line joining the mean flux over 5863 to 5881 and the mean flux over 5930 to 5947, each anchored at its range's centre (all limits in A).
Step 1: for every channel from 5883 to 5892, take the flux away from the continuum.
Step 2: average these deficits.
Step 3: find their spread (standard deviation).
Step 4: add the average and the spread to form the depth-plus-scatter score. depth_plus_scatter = 2.1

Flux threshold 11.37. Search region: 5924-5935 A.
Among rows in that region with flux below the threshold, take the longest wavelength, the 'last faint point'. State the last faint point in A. 5924.87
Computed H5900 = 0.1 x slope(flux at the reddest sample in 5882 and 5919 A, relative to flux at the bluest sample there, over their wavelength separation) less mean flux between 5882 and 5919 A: -10.3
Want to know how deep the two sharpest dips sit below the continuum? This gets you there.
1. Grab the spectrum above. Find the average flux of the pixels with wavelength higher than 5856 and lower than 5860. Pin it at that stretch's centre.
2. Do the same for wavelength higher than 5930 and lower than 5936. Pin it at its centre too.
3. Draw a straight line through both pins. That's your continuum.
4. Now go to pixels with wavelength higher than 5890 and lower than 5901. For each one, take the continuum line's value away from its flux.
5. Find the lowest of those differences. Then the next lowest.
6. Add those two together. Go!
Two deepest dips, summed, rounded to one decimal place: -6.6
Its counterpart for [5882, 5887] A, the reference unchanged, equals -2.8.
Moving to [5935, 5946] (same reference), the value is 0.0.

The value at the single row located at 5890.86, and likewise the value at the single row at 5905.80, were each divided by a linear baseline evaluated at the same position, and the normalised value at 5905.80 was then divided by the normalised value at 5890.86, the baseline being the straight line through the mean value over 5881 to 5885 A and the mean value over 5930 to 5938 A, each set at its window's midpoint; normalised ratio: 1.10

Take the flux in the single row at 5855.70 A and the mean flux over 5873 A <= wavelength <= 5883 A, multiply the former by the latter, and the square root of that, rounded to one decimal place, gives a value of 11.4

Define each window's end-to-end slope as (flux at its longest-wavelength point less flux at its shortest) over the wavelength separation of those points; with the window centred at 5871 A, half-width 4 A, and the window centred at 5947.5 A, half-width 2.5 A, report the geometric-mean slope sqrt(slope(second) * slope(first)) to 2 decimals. 0.11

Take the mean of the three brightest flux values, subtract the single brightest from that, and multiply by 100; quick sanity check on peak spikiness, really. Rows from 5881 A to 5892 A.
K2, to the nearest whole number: -22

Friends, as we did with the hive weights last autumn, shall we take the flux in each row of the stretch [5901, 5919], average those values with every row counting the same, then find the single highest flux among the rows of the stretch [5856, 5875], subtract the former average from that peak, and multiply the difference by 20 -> 15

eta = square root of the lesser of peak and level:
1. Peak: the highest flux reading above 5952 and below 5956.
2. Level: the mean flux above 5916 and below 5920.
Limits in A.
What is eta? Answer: 3.39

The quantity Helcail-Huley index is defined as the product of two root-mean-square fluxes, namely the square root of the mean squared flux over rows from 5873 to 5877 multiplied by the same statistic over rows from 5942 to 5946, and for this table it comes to 139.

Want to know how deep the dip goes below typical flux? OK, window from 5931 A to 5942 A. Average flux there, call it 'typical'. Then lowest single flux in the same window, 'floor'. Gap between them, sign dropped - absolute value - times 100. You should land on 18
